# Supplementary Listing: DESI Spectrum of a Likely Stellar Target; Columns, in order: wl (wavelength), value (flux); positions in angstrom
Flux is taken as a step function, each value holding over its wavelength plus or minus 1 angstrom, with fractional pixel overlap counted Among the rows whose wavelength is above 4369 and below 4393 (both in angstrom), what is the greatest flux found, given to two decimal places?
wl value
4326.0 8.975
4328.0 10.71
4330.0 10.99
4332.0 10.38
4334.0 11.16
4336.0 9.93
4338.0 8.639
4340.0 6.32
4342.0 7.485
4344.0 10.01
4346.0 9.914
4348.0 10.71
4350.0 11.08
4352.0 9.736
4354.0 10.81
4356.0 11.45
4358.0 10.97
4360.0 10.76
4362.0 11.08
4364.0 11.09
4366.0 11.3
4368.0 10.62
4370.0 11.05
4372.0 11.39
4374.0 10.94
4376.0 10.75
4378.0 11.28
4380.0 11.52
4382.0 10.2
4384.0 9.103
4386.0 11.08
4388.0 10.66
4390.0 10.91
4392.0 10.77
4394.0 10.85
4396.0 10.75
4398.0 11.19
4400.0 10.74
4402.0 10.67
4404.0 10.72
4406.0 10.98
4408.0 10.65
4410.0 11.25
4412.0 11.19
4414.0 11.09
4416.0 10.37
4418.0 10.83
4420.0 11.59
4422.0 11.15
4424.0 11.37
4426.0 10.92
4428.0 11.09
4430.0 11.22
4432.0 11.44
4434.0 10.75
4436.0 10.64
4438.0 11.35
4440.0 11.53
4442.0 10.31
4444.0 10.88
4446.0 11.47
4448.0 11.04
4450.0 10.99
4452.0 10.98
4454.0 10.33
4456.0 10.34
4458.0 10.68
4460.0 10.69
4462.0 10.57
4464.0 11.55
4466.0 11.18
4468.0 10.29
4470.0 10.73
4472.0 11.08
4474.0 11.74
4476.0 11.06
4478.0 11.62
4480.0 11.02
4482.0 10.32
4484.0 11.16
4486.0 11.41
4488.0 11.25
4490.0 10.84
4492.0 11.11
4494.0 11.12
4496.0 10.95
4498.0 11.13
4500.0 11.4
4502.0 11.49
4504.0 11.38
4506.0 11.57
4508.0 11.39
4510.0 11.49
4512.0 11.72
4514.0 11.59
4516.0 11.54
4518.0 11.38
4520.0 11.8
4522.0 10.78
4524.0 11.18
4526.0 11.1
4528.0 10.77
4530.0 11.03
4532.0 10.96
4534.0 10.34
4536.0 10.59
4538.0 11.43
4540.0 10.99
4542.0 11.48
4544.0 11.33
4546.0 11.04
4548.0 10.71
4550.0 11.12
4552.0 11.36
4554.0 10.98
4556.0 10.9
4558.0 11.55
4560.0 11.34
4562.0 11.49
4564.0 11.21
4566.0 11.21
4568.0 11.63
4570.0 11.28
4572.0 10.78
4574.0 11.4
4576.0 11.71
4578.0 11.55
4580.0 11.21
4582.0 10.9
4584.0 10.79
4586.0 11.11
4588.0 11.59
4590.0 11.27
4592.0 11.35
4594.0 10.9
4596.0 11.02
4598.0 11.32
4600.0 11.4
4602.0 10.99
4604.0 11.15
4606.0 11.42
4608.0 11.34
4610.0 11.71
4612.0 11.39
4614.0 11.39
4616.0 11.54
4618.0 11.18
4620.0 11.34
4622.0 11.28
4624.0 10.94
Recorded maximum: 11.52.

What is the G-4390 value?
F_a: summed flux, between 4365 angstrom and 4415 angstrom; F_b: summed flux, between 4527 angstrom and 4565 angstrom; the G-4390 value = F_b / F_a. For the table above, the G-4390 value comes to 0.8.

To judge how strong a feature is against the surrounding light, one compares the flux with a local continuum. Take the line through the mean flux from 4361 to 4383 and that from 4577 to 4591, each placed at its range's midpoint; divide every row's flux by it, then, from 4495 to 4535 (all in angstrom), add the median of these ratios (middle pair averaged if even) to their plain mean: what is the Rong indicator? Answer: 2.03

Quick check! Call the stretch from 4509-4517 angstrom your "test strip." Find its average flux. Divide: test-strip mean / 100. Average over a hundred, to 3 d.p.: 0.116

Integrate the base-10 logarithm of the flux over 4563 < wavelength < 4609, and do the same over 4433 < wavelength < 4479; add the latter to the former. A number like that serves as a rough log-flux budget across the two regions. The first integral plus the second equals 96.1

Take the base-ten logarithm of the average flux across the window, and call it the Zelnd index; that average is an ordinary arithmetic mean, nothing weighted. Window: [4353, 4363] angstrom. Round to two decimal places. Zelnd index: 1.04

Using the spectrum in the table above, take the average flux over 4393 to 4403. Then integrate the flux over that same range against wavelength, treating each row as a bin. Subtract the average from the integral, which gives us 98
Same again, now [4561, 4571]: 102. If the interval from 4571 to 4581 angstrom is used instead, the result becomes 102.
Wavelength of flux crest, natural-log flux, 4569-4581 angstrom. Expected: 4576.0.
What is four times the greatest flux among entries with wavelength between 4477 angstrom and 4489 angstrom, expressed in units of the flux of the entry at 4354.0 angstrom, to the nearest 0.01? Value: 4.30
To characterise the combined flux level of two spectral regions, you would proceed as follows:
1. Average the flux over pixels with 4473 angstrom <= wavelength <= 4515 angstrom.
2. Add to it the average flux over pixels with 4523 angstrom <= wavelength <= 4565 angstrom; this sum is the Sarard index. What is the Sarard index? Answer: 22.4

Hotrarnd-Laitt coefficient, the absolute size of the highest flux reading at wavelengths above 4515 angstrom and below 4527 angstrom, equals 11.8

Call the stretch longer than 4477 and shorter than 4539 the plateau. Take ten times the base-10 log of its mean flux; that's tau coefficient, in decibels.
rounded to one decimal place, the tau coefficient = 10.5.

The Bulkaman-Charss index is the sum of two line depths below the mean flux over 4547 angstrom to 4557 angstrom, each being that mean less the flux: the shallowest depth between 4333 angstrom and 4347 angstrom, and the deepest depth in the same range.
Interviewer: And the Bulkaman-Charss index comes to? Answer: 4.5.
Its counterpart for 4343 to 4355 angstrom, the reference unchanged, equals 1.2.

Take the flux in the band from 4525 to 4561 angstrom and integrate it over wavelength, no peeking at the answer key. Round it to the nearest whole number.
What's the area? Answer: 398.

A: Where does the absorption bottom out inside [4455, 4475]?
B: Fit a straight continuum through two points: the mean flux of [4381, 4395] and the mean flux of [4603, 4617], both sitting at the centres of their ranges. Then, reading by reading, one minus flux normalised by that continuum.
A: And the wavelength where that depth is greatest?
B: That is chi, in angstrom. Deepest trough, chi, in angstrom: 4468.0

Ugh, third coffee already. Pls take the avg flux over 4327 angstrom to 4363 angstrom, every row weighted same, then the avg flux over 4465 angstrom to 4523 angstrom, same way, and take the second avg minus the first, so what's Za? 1.1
